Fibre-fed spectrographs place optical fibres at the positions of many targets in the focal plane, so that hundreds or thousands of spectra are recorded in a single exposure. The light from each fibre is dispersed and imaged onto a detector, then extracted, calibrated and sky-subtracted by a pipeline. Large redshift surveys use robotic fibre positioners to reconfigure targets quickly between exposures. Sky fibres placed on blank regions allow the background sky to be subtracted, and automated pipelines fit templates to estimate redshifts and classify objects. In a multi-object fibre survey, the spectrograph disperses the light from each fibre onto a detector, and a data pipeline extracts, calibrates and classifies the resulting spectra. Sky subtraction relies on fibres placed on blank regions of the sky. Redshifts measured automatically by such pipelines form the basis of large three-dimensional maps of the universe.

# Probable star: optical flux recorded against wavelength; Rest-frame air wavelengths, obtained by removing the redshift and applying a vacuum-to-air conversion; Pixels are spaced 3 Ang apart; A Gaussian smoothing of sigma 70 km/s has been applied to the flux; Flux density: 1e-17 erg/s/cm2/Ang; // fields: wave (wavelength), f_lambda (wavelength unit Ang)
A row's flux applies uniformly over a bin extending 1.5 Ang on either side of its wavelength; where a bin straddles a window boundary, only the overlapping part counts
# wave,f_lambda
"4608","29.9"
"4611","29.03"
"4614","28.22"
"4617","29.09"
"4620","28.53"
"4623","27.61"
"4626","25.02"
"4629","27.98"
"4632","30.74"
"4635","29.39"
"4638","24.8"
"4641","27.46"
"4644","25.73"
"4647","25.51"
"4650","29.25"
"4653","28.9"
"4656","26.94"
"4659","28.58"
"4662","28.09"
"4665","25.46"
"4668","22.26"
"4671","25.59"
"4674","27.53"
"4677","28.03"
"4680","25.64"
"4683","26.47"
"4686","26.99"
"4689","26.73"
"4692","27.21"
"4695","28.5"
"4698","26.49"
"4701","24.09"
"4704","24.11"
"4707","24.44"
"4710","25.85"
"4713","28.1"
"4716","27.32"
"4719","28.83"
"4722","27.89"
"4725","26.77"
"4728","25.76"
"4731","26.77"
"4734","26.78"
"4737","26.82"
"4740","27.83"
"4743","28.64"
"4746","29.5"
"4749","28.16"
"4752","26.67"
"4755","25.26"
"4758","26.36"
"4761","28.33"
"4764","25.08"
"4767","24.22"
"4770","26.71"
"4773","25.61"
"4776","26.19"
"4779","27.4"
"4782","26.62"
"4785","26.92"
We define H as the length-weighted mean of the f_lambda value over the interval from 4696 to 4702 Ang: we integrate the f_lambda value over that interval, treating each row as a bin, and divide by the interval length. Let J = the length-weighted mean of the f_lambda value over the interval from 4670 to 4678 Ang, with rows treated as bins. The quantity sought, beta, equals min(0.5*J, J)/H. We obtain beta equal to 0.528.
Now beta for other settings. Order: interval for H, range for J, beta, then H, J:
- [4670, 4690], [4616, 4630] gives 0.516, 26.7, 27.6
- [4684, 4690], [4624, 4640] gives 0.514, 26.8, 27.6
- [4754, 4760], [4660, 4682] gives 0.502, 26.1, 26.2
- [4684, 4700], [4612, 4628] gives 0.513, 27.1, 27.7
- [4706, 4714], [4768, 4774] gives 0.499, 26.1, 26.0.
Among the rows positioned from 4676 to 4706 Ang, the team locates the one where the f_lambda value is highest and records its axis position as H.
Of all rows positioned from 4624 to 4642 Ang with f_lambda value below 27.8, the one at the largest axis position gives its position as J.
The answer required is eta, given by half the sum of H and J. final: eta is 4668.0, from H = 4695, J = 4641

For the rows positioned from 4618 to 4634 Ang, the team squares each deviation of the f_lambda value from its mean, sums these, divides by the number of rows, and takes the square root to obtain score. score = 1.83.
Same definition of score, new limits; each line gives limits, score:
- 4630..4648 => 2.17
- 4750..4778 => 1.12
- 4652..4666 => 1.26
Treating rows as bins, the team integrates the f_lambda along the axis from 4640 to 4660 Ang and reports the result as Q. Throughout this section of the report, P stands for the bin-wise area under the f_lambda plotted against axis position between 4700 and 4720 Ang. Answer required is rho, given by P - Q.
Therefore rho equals -27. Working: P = 522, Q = 549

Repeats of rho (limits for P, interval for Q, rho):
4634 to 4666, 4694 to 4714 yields 356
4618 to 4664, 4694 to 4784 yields -1132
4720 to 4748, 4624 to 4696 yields -1177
